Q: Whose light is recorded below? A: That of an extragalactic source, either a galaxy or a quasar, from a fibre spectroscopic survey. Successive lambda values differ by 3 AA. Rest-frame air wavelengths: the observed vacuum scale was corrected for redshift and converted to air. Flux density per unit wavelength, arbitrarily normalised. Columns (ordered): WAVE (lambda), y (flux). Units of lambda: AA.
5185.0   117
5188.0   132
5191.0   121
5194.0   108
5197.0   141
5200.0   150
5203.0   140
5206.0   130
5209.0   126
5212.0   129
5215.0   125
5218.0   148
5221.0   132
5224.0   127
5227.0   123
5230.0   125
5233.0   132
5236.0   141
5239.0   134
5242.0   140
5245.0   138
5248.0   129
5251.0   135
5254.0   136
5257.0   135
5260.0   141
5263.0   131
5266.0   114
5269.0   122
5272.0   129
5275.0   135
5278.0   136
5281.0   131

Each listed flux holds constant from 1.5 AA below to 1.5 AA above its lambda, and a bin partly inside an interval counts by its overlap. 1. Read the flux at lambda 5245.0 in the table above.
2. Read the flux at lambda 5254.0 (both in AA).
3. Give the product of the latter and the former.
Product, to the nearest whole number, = 18768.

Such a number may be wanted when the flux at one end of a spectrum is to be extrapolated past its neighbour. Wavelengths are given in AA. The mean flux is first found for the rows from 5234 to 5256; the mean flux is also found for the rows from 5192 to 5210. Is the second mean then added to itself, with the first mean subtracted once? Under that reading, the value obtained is 129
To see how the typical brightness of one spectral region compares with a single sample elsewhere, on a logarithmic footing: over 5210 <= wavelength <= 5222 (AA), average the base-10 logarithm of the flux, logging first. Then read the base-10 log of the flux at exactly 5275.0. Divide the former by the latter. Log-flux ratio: 1.00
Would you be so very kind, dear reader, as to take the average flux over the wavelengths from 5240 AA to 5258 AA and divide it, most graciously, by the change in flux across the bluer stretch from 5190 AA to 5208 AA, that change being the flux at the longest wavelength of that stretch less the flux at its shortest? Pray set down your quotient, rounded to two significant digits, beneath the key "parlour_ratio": 15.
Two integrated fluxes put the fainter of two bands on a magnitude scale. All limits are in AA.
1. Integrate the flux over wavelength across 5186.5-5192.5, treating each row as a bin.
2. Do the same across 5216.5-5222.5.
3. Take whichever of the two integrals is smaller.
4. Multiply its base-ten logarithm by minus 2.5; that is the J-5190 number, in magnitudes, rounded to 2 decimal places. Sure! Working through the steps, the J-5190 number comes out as -7.20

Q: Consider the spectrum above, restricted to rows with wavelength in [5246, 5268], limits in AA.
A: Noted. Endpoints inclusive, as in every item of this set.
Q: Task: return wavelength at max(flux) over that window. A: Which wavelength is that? 5260.0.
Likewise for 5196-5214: 5200.0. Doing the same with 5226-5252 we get 5236.0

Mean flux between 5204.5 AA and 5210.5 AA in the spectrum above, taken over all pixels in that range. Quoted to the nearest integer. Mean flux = 128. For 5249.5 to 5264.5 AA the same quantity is 136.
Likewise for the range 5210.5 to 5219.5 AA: 134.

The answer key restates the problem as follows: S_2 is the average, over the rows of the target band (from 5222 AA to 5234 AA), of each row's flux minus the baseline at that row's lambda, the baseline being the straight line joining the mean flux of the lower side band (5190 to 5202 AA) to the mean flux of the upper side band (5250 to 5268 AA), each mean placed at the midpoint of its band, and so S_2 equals -4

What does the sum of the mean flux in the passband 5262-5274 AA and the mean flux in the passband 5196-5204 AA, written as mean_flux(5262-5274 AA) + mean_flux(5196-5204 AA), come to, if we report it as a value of 268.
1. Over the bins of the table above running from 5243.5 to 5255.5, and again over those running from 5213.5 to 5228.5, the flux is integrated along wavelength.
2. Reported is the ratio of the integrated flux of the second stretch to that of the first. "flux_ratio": 1.2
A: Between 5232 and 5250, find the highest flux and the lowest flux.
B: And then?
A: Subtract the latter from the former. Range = 12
